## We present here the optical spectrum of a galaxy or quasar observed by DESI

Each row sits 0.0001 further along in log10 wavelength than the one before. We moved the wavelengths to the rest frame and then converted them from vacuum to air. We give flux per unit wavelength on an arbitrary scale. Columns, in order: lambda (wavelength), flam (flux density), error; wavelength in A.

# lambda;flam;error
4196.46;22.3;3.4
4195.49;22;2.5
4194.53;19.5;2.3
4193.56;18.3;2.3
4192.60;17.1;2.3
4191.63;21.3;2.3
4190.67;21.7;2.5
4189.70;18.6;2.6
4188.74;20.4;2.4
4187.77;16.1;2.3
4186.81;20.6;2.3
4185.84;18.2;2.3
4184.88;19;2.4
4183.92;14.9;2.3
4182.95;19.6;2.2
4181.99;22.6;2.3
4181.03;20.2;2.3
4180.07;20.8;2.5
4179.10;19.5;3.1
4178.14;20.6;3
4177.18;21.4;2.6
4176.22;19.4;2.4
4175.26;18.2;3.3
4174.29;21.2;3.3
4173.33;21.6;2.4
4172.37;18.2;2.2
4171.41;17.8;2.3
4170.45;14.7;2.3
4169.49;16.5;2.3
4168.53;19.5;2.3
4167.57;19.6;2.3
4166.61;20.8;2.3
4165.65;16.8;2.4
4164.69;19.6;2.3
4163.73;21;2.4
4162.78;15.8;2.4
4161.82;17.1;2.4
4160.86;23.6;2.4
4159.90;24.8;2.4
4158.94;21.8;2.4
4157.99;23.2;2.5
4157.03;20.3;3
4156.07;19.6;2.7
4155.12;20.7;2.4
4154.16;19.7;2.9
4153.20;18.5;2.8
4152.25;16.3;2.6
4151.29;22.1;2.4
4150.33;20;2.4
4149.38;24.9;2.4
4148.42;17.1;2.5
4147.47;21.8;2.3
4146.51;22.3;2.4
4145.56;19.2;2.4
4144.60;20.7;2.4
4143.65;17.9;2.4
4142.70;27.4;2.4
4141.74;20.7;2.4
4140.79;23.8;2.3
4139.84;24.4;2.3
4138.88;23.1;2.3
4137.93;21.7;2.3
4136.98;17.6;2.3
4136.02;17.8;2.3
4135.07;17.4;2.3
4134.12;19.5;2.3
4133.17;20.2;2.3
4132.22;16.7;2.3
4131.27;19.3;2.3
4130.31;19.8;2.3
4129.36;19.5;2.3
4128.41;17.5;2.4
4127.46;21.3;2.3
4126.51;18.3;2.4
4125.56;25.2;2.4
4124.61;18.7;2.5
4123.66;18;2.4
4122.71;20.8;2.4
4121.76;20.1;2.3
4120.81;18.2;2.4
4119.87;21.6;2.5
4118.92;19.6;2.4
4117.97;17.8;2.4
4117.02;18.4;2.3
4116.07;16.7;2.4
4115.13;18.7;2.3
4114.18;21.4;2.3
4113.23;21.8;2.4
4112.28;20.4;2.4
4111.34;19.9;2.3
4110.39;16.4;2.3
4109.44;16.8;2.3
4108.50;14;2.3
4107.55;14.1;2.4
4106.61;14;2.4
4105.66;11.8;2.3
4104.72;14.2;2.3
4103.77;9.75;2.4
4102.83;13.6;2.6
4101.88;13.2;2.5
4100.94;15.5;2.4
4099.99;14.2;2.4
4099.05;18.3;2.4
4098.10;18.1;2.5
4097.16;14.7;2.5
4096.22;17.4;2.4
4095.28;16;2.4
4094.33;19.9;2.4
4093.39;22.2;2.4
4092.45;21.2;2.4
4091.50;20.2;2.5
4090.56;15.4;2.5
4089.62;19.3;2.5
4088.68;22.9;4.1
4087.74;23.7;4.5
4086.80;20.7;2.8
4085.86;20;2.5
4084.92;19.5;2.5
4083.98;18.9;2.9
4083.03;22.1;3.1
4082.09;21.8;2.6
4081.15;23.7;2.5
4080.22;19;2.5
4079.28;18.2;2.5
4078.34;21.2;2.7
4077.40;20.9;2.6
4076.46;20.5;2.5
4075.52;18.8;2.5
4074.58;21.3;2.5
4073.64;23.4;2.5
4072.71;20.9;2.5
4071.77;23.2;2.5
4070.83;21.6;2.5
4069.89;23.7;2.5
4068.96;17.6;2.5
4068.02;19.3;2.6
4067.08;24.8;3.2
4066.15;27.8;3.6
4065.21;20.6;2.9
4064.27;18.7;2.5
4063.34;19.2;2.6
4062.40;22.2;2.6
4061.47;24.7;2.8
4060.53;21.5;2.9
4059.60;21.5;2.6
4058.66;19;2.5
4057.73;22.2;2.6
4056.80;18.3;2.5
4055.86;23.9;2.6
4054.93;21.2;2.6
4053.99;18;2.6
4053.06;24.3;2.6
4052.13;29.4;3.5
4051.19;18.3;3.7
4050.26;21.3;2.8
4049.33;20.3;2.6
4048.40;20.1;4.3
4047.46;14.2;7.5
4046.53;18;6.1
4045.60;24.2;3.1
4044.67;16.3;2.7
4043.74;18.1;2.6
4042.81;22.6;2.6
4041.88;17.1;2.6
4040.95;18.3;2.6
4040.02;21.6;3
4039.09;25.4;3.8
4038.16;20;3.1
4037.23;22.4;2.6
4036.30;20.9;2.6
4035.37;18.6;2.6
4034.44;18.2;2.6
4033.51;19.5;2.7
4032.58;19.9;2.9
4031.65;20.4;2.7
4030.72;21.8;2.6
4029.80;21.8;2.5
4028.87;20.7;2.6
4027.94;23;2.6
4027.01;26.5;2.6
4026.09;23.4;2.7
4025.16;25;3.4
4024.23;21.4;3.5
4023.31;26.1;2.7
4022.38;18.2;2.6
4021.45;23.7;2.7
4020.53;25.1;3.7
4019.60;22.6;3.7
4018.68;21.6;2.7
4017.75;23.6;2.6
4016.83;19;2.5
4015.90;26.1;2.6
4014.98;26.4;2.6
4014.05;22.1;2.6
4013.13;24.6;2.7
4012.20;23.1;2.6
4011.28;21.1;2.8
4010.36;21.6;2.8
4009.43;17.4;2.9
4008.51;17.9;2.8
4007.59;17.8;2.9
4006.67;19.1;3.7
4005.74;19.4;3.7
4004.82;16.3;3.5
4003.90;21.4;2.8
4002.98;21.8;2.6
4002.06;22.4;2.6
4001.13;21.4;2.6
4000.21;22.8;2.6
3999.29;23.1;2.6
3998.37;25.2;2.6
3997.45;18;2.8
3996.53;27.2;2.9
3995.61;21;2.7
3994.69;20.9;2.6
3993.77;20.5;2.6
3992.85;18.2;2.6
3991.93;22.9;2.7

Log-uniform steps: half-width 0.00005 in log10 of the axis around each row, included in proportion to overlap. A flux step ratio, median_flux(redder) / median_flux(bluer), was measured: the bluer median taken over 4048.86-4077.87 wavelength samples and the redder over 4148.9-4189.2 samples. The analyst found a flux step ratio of 0.92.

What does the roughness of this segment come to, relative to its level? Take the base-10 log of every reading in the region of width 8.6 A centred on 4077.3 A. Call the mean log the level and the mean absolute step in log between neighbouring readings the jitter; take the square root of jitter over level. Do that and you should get 0.18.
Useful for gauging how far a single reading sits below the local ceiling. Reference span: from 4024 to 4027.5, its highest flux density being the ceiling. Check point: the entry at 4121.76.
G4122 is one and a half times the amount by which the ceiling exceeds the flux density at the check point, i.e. 9.6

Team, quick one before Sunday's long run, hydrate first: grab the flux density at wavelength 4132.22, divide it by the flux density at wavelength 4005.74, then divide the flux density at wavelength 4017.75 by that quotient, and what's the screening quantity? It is 27.4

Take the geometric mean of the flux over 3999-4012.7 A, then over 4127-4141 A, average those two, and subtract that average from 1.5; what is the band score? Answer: -18.6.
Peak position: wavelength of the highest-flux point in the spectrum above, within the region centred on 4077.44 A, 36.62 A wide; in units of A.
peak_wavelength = 4066.15 A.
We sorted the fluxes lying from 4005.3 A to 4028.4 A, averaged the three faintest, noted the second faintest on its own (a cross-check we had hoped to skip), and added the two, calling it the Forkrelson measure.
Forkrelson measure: 35.5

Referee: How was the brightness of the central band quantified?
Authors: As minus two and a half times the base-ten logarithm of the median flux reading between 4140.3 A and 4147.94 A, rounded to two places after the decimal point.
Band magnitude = -3.32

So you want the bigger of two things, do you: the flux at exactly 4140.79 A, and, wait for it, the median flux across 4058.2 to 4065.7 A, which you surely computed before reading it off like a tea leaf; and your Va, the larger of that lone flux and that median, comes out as 23.8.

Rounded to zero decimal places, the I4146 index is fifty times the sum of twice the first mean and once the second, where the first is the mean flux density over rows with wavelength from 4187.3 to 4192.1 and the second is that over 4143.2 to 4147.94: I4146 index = 2981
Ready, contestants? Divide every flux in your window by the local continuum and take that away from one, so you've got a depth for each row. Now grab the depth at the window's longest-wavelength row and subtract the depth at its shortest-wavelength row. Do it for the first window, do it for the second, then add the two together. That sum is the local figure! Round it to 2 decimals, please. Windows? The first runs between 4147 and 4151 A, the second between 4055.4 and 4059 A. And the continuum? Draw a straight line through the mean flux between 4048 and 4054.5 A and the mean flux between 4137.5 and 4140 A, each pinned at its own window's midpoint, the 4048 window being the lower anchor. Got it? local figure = 0.31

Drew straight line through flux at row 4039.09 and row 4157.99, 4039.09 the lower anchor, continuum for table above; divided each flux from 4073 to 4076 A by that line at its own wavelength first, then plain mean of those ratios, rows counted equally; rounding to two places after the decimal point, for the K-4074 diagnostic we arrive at 0.86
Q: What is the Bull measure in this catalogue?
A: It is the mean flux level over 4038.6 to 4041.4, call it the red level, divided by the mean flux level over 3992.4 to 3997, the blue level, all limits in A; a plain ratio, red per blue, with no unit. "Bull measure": 1.01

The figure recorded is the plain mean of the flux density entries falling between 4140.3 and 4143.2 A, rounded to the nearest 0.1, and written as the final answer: 24.0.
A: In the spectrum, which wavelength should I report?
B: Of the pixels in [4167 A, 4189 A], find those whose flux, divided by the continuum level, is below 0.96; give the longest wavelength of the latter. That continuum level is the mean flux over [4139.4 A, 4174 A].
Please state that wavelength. 4187.77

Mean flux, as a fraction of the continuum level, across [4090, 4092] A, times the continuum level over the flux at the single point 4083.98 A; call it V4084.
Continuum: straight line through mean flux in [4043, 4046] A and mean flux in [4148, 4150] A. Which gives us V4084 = 0.94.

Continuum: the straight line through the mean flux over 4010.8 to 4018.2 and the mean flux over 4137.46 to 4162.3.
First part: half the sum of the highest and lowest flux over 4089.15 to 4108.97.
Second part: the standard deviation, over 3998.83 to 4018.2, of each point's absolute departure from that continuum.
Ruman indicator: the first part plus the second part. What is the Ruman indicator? 18.0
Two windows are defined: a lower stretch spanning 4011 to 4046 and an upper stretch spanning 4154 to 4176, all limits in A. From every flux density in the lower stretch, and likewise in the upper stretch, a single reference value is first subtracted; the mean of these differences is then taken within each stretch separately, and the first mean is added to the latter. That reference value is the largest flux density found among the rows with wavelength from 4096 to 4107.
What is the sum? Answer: 4.9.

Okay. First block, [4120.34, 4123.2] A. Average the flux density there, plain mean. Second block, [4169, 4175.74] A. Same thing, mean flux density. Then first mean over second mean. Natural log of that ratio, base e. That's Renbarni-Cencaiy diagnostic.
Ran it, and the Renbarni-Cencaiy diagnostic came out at 0.07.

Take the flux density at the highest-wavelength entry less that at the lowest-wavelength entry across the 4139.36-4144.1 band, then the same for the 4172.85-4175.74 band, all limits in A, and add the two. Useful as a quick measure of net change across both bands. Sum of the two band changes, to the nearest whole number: -10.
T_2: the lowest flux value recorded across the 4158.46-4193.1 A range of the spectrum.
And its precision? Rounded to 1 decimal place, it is 14.7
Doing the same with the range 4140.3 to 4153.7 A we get 16.3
